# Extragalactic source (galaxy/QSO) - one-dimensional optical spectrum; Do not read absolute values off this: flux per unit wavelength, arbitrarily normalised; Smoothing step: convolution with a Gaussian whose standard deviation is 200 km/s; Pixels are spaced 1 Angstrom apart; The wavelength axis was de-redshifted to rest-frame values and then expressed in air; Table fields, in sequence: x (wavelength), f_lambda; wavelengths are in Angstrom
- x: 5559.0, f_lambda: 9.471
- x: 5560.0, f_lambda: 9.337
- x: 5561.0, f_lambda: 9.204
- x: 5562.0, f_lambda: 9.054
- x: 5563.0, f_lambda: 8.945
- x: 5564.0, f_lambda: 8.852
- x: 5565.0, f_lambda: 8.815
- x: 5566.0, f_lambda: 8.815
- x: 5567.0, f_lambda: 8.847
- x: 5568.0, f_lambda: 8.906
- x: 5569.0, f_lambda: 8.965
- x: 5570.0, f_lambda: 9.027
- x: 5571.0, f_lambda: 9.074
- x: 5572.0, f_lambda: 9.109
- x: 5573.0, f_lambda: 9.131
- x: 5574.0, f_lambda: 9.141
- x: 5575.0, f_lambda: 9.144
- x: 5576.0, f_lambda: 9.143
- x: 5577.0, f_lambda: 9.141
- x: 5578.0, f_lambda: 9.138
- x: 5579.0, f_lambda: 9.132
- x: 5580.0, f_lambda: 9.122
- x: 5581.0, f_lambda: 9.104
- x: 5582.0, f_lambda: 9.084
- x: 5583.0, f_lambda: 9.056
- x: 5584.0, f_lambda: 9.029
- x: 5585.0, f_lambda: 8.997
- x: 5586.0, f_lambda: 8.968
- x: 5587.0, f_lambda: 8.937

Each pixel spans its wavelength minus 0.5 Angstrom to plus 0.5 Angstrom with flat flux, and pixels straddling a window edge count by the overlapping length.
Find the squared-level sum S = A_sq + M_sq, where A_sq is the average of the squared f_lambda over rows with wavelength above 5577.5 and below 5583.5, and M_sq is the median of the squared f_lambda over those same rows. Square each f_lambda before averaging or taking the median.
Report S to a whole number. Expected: 166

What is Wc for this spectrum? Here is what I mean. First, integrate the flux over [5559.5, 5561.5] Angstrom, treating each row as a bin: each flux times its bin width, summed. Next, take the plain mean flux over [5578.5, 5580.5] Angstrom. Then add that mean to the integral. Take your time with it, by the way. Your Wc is 27.7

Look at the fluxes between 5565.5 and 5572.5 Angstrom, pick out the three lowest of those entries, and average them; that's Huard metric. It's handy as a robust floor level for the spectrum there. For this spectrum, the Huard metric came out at 8.86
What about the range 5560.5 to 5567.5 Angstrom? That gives 8.83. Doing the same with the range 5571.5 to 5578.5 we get 9.13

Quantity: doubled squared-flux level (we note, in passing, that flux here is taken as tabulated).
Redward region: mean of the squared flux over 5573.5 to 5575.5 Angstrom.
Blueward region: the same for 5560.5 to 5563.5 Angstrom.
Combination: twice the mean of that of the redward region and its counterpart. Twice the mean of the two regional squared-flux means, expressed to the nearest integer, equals 166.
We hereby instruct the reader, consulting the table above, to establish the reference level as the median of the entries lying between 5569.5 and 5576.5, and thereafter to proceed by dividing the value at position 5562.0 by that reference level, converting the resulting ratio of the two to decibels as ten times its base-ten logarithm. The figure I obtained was -0.04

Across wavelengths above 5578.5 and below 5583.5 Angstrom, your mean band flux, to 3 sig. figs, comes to 9.10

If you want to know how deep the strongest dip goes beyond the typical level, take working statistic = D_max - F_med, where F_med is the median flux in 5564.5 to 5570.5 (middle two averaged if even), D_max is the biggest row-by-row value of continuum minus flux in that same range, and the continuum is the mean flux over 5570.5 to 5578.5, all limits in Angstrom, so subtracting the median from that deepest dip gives -8.56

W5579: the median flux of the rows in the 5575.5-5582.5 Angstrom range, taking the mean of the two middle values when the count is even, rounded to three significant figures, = 9.13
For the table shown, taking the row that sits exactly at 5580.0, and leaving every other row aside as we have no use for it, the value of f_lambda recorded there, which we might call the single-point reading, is 9.122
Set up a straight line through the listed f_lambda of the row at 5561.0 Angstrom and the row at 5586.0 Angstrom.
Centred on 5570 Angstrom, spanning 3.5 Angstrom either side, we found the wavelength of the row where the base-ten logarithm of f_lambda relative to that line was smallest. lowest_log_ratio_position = 5567.0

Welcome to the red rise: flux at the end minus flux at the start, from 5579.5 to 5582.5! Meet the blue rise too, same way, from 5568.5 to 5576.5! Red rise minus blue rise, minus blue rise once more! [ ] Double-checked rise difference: -0.39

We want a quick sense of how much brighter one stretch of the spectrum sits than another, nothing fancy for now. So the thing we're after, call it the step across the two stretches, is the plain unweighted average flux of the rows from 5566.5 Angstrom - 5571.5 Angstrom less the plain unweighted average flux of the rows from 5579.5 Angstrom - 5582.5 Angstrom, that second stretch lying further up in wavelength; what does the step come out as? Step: -0.14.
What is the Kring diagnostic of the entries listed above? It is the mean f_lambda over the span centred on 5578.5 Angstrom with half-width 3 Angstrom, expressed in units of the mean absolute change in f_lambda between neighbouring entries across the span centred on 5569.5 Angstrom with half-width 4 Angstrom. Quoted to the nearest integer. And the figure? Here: 202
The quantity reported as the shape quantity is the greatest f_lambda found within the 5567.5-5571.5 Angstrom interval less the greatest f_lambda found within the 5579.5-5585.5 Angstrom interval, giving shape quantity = -0.05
